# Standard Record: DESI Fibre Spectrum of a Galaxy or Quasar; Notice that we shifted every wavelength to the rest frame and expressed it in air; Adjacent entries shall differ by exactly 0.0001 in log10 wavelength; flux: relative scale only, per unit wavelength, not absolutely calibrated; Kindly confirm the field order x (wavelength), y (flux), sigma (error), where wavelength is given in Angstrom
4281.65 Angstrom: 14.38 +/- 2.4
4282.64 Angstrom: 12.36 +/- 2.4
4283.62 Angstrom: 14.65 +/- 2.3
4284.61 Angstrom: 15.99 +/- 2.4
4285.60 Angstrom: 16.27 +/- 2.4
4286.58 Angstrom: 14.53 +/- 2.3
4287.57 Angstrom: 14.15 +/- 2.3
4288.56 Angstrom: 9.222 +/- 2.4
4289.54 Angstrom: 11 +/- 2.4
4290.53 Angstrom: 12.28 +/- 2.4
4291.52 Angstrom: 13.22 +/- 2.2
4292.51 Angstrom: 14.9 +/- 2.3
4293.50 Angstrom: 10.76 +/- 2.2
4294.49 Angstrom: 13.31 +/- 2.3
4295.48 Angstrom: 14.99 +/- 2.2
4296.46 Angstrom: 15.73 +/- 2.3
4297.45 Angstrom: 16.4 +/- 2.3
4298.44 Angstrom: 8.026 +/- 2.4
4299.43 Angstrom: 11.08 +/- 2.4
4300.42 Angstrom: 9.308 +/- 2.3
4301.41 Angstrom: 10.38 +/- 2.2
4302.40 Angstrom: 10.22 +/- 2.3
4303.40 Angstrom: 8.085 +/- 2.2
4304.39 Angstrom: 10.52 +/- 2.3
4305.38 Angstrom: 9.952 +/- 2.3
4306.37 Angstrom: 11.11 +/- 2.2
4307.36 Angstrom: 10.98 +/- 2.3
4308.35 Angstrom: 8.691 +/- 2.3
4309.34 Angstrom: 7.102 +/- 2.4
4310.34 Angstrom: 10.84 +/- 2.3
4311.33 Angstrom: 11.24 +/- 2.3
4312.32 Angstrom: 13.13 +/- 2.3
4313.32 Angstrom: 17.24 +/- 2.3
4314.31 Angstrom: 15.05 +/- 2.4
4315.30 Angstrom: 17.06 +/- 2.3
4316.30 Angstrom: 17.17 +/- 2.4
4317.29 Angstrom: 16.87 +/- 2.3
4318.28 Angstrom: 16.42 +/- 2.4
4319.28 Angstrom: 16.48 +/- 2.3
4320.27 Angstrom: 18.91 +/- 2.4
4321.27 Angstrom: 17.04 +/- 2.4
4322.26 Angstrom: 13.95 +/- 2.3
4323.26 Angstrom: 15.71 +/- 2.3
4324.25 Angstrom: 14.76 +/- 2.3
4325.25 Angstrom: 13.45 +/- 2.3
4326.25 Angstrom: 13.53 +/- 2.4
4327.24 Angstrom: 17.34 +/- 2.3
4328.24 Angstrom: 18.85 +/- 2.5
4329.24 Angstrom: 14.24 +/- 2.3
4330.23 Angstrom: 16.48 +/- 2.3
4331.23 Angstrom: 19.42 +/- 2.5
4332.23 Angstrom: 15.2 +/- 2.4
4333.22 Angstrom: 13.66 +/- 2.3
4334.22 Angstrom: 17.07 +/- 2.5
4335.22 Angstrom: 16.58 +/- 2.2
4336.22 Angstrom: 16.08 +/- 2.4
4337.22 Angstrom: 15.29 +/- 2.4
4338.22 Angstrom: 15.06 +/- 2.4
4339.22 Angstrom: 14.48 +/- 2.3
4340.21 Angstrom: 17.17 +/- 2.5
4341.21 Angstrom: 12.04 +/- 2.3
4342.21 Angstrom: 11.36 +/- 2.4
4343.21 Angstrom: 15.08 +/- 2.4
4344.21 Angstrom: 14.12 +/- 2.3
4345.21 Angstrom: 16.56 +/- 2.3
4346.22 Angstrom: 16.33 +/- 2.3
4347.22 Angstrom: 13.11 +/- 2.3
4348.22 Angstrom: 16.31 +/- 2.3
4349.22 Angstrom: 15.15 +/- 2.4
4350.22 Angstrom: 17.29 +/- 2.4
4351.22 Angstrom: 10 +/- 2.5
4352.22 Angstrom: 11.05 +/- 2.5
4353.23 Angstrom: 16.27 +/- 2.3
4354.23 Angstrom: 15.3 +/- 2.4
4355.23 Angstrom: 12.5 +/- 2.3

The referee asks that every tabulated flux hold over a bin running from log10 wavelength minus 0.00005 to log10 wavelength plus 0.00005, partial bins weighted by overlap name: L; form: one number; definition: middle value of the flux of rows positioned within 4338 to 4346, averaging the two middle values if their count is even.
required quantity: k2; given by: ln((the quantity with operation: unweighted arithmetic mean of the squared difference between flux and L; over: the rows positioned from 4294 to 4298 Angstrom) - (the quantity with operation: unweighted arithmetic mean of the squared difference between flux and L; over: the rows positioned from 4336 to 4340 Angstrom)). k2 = -0.1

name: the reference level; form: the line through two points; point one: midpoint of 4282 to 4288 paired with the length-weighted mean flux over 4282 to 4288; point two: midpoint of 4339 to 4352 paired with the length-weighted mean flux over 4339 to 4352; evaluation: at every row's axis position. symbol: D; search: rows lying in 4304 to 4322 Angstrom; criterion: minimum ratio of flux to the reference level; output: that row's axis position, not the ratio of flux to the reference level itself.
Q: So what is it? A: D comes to 4309.34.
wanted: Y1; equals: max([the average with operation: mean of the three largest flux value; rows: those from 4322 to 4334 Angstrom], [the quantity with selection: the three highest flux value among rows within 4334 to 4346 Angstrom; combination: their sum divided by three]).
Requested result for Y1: 18.5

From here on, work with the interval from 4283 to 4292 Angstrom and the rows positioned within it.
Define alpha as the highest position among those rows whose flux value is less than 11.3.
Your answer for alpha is 4289.54 Angstrom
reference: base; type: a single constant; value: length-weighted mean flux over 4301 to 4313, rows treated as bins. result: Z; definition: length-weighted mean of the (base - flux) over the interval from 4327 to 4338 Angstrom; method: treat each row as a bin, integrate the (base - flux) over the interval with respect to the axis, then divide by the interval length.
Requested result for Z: -6.0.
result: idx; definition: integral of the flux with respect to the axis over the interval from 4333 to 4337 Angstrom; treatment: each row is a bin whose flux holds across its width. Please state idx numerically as 64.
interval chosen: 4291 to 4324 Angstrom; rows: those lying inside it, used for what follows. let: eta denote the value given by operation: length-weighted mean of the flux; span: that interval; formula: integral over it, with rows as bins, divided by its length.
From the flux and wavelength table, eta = 13.1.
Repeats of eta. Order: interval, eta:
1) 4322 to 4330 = 15.3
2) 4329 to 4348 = 15.3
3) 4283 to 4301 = 13.1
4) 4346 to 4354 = 14.4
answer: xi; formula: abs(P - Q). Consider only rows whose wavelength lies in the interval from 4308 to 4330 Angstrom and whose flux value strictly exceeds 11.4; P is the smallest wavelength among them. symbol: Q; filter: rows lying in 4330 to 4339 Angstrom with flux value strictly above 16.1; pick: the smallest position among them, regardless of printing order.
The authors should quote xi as 17.9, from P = 4312.32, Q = 4330.23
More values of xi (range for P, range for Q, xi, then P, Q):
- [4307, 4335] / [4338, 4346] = 27.9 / 4312.32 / 4340.21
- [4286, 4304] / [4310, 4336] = 26.7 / 4286.58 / 4313.32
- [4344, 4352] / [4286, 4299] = 46.8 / 4344.21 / 4297.45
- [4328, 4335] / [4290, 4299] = 30.8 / 4328.24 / 4297.45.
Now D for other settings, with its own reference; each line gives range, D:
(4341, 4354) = 4351.22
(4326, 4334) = 4326.25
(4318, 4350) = 4342.21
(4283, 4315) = 4309.34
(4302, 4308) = 4303.40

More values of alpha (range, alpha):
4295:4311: 4310.34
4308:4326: 4311.33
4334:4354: 4352.22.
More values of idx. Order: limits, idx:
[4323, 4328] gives 76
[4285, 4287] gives 31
